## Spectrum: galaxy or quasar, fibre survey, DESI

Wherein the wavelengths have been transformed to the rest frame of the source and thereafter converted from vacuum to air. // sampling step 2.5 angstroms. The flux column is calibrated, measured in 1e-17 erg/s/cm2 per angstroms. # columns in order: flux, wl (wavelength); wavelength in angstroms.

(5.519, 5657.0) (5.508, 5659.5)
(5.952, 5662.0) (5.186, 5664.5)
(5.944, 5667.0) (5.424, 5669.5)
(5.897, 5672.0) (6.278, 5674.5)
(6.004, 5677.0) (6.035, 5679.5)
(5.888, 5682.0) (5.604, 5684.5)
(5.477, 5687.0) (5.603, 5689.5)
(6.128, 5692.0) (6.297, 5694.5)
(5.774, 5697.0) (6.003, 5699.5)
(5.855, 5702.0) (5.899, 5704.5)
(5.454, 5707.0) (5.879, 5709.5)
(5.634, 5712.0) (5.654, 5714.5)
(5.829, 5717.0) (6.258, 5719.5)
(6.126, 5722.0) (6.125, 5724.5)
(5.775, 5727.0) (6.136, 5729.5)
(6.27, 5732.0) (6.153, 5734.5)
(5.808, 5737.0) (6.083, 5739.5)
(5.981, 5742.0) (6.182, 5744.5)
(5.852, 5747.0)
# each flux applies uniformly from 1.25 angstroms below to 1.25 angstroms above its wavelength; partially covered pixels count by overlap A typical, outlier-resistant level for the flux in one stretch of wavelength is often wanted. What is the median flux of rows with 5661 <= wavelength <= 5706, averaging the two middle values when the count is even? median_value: 5.90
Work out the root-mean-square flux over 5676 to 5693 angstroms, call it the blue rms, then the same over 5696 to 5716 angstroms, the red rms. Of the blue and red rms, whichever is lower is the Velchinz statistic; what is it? 5.77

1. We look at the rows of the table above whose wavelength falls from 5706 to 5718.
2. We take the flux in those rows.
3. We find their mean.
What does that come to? 5.69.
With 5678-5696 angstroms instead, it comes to 5.86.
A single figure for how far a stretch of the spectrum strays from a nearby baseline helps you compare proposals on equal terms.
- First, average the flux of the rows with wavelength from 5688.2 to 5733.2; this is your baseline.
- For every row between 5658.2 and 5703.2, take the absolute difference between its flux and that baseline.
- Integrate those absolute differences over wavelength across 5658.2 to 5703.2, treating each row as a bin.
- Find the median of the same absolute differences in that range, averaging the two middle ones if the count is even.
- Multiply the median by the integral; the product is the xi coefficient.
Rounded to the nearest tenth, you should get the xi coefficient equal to 1.9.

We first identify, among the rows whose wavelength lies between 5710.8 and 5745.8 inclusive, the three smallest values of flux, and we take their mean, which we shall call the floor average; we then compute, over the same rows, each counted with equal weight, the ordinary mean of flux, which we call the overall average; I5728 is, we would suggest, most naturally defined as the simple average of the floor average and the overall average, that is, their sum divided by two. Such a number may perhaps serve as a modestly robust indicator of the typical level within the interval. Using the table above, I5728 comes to 5.84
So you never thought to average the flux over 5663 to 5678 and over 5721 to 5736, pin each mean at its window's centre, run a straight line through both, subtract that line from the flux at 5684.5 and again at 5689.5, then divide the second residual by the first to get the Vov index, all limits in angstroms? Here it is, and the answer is 1.1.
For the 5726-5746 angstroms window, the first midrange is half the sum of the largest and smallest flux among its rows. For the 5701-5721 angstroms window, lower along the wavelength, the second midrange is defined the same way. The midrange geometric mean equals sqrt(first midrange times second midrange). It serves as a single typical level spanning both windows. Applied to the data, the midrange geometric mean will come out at 5.94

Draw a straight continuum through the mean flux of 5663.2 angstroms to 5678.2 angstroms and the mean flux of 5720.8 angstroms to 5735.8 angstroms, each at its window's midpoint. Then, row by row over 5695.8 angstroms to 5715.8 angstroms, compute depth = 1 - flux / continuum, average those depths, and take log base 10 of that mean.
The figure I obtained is -1.46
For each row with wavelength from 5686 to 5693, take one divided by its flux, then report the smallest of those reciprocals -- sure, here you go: 0.163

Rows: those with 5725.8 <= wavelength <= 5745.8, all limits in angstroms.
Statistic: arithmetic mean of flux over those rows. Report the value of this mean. 6.05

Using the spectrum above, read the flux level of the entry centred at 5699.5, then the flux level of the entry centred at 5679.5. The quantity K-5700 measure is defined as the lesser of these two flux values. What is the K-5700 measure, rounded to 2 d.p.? 6.00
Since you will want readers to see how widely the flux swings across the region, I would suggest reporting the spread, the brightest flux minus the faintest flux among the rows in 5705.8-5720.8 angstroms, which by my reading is 0.80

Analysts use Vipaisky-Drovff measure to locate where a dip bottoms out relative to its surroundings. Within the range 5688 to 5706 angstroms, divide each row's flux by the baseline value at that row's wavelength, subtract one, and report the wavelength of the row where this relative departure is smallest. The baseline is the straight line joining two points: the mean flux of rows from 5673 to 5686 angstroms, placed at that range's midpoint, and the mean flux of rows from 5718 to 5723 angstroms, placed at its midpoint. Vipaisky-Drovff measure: 5689.5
